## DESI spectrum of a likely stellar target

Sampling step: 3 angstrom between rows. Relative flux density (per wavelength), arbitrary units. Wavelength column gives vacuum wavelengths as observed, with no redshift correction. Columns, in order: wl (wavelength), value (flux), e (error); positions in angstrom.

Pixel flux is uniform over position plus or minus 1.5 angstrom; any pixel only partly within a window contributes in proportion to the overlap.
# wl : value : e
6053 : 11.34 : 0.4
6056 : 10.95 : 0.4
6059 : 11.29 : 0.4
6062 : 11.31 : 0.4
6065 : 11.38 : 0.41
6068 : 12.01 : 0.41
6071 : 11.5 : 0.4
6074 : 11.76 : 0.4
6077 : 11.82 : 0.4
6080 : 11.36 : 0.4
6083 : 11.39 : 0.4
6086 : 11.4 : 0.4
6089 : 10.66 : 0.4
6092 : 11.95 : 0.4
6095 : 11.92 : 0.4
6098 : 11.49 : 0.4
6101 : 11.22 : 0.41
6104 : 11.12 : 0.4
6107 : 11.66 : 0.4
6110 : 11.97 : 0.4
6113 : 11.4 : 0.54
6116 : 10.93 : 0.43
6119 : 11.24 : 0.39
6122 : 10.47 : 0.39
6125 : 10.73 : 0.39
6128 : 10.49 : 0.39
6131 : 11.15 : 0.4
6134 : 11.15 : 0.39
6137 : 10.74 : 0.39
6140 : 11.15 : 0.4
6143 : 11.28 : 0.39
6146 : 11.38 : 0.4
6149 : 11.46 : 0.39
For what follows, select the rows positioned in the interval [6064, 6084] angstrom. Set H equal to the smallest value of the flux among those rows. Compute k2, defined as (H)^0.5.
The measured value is 3.37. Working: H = 11.36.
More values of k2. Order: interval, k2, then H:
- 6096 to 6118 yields 3.31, 10.93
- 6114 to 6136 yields 3.24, 10.47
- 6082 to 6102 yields 3.26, 10.66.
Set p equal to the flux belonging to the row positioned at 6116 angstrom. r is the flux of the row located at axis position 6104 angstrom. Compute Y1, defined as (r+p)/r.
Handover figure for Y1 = 1.98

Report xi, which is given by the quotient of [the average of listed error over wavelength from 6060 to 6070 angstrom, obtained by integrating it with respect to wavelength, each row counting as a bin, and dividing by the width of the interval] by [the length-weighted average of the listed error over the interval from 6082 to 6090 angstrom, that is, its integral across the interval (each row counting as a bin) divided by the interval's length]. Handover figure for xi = 1.015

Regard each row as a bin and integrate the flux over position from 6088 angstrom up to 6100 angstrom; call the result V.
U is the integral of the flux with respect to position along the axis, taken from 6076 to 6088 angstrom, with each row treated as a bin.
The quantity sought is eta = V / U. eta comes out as 1.01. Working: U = 137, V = 138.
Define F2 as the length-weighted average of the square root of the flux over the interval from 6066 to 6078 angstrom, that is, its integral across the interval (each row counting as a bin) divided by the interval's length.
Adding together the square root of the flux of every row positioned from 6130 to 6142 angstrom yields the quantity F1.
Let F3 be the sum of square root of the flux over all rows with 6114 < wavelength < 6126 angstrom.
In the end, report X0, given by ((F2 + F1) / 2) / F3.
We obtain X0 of 0.63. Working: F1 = 13.3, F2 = 3.43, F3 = 13.2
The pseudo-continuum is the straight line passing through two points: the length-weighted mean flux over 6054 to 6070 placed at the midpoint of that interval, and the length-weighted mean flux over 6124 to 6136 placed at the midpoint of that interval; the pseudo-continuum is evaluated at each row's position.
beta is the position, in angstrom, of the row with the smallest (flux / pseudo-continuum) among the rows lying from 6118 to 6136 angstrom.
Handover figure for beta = 6122 angstrom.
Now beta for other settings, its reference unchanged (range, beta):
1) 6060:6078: 6062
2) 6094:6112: 6104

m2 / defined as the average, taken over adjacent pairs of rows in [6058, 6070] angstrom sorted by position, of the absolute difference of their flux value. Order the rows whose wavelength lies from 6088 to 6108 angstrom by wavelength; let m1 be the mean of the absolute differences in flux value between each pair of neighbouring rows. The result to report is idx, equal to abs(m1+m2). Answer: 0.68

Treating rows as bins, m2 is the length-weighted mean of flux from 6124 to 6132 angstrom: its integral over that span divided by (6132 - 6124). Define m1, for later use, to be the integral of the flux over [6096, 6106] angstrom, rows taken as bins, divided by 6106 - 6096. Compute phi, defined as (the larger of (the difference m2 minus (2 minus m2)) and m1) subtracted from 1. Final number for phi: -18.5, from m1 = 11.3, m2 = 10.8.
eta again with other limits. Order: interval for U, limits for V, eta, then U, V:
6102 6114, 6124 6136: 0.94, 138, 131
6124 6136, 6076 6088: 1.05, 131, 137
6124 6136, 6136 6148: 1.03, 131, 134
